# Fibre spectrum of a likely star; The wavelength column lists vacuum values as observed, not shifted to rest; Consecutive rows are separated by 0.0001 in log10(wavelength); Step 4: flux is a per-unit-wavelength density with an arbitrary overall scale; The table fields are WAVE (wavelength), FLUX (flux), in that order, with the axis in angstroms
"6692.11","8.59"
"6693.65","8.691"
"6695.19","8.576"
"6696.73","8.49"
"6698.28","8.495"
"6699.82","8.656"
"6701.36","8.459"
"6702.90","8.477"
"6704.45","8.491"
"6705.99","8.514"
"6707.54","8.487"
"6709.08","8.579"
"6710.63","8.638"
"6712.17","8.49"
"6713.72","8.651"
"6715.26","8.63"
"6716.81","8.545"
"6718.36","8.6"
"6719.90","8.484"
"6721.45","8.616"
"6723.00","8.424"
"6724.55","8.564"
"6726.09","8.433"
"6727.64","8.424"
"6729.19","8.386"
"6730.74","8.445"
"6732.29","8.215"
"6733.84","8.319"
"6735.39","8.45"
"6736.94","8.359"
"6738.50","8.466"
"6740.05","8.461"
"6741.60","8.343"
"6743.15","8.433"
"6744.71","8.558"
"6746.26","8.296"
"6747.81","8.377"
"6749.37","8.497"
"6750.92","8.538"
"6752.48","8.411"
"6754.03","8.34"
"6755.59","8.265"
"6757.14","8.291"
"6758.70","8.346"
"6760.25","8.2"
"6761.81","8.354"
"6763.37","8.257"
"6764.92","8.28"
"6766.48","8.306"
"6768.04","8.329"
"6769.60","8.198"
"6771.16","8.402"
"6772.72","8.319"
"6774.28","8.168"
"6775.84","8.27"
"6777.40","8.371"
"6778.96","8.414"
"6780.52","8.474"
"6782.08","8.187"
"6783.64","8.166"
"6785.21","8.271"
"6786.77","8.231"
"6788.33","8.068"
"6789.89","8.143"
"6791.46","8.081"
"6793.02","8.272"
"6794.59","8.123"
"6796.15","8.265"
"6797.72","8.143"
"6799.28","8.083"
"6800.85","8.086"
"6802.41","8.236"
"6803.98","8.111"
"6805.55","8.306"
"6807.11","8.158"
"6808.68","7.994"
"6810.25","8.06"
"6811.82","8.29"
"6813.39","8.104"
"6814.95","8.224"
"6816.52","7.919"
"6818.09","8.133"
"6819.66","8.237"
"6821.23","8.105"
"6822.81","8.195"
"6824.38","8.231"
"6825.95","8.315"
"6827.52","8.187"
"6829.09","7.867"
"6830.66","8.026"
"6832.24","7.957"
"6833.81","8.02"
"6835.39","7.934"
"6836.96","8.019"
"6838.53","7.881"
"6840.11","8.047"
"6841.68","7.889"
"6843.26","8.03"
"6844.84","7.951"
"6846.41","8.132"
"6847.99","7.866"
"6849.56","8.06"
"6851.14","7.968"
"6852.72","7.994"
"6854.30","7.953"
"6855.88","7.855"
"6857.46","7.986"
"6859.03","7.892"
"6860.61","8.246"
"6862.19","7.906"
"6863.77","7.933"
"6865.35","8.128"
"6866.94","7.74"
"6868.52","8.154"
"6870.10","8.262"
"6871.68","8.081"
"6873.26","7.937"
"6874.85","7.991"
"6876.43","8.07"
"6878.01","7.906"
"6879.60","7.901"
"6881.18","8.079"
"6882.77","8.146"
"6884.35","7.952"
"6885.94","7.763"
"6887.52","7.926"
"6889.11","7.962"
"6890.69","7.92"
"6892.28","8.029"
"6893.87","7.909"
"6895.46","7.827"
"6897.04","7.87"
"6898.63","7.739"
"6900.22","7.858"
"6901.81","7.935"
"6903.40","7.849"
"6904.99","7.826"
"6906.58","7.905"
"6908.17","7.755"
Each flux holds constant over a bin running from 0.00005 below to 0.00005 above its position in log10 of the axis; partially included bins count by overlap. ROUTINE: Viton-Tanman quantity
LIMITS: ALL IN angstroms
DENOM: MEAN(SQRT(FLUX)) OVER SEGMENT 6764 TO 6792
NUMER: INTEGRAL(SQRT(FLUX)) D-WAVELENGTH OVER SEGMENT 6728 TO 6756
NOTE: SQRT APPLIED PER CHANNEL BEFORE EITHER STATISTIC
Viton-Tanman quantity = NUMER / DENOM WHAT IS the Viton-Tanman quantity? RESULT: 28.2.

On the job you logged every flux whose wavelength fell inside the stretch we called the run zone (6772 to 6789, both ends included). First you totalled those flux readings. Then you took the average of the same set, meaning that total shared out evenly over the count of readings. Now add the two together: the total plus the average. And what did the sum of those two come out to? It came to 99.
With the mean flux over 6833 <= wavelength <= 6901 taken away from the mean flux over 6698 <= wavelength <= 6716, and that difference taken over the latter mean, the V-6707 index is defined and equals 0.068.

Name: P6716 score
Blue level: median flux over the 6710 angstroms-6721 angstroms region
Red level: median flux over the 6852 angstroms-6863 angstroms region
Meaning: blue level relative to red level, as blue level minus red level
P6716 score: 0.65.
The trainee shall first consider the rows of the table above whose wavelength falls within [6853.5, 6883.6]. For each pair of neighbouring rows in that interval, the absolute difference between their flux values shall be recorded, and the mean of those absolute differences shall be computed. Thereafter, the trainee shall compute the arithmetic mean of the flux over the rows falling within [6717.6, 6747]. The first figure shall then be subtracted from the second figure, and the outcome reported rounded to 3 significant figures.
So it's 8.27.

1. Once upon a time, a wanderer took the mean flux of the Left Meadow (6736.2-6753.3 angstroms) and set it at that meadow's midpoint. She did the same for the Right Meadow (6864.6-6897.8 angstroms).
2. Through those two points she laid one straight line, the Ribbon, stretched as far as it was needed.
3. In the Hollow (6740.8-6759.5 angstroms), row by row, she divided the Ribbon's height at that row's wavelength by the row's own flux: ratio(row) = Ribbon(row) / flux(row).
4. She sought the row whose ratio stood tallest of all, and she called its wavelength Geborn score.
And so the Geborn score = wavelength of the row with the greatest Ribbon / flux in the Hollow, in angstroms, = 6755.59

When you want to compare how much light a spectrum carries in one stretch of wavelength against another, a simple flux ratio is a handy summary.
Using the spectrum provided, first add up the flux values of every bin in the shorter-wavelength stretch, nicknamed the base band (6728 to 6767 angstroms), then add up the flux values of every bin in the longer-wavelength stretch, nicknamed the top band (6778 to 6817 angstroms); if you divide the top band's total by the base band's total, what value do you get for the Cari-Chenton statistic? 0.977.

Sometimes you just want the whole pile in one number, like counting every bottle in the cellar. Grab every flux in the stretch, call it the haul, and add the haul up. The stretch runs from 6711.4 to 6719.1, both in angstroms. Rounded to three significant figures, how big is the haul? 42.9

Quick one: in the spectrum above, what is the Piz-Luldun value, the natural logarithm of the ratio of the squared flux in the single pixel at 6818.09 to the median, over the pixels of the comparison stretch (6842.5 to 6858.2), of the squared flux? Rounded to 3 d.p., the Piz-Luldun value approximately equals 0.039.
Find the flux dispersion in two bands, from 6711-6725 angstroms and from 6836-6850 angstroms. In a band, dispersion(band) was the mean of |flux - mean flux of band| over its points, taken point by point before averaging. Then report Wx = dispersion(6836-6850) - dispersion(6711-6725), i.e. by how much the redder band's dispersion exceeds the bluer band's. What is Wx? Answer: 0.017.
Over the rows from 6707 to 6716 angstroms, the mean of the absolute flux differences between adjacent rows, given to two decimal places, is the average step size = 0.10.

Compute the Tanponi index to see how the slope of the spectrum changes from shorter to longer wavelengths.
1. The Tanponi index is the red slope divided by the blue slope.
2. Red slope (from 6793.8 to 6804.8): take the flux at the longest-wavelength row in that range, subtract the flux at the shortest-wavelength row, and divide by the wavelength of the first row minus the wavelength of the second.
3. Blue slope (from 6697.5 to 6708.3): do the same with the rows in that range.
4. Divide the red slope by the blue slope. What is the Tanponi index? 1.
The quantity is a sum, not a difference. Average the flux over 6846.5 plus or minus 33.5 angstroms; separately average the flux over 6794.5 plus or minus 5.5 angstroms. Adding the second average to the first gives 16.2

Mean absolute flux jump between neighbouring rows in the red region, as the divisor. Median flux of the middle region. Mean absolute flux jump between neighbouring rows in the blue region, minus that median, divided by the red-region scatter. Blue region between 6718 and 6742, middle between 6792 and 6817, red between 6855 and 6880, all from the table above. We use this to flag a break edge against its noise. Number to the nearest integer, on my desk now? -45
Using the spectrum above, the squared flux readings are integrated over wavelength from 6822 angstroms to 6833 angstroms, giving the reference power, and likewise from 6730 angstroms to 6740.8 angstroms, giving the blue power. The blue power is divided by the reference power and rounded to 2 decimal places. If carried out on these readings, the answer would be 1.05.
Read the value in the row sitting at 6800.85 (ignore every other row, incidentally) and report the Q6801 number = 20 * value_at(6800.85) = 162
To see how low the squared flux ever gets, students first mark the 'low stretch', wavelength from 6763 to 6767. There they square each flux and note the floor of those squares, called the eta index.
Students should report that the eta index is 68.2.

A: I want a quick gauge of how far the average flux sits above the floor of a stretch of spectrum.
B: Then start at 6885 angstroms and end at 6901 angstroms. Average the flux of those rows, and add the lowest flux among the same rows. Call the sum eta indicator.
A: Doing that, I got 15.62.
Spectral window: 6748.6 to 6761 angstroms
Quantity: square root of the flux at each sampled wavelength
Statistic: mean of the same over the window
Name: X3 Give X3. 2.89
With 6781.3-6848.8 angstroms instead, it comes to 2.85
